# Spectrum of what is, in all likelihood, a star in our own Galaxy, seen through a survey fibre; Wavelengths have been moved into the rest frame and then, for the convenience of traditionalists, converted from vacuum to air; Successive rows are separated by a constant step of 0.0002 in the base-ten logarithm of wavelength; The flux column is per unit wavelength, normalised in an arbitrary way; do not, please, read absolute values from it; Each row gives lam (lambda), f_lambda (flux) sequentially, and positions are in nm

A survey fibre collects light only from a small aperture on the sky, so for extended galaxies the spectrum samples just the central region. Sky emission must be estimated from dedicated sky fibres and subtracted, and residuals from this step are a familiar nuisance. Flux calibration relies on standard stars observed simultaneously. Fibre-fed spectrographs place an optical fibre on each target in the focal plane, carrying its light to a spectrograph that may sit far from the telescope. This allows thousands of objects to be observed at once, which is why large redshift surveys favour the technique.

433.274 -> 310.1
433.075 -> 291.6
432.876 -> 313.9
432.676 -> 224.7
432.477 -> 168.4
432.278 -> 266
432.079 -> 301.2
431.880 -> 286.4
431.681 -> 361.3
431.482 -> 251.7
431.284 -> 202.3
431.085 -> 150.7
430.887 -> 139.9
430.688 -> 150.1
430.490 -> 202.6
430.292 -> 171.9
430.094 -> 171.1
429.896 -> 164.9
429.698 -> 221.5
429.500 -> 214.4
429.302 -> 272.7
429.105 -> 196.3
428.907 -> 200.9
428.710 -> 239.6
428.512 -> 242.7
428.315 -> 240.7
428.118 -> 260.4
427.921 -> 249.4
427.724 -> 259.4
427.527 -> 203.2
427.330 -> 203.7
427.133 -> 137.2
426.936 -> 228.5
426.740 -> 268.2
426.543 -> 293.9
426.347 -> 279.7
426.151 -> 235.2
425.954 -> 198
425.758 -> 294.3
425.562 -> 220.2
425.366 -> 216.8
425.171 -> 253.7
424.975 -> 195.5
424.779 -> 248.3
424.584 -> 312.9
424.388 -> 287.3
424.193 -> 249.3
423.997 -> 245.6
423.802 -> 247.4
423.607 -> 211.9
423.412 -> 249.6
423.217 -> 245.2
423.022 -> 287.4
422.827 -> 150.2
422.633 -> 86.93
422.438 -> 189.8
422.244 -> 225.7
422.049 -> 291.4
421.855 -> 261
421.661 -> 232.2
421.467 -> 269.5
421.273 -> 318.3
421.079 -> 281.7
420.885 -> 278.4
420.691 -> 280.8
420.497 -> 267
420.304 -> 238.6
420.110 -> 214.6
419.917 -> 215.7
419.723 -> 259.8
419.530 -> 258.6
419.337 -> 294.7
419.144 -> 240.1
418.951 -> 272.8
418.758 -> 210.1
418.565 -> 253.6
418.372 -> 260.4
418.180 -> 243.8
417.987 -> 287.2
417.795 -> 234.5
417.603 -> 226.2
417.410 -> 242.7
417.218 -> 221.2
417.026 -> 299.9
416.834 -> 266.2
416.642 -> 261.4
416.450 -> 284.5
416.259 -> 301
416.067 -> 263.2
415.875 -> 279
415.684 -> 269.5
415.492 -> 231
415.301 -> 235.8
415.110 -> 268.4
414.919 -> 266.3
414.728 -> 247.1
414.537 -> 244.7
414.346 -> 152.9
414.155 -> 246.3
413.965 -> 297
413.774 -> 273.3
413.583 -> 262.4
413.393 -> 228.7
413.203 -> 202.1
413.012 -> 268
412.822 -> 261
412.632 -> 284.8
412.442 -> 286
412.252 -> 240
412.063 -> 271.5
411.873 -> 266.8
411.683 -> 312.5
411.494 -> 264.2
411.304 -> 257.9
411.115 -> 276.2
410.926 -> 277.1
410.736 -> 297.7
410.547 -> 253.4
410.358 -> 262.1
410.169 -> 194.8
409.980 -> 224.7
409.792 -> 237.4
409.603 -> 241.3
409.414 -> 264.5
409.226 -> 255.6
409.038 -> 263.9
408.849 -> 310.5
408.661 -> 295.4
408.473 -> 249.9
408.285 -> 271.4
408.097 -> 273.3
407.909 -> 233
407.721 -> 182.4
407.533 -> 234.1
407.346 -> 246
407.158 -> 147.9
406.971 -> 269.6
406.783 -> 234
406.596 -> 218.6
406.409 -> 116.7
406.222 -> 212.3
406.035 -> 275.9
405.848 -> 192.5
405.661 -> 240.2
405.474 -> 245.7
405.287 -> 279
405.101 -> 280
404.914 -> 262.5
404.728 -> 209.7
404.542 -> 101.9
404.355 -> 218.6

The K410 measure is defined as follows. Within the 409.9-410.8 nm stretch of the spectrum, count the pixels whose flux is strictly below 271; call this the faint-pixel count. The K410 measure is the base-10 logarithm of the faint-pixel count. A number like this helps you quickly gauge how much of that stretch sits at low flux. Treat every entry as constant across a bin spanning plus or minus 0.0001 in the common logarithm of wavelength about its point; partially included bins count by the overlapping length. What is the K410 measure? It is 0.60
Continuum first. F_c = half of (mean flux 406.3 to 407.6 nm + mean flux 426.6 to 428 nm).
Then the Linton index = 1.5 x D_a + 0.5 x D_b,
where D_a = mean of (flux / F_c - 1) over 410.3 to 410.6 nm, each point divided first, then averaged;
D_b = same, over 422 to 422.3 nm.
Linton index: 0.39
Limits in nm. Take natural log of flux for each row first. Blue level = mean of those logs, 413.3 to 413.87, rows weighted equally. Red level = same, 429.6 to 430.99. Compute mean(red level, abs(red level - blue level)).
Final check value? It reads 2.77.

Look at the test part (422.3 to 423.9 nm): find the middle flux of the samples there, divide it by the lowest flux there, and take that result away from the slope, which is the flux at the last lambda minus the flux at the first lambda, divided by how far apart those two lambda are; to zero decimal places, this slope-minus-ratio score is 40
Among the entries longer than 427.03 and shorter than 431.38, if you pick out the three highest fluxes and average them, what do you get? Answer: 264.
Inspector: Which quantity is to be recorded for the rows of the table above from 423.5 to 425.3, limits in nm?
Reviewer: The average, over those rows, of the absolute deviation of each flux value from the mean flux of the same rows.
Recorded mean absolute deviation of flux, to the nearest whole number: 23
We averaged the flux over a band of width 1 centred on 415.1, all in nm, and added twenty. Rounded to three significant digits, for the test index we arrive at 270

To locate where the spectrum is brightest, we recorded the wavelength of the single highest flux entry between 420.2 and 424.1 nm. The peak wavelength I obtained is 421.273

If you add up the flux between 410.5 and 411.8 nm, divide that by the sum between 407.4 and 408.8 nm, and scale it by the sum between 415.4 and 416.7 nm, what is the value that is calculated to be 2106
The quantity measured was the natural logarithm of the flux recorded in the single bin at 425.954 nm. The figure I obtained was 5.29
